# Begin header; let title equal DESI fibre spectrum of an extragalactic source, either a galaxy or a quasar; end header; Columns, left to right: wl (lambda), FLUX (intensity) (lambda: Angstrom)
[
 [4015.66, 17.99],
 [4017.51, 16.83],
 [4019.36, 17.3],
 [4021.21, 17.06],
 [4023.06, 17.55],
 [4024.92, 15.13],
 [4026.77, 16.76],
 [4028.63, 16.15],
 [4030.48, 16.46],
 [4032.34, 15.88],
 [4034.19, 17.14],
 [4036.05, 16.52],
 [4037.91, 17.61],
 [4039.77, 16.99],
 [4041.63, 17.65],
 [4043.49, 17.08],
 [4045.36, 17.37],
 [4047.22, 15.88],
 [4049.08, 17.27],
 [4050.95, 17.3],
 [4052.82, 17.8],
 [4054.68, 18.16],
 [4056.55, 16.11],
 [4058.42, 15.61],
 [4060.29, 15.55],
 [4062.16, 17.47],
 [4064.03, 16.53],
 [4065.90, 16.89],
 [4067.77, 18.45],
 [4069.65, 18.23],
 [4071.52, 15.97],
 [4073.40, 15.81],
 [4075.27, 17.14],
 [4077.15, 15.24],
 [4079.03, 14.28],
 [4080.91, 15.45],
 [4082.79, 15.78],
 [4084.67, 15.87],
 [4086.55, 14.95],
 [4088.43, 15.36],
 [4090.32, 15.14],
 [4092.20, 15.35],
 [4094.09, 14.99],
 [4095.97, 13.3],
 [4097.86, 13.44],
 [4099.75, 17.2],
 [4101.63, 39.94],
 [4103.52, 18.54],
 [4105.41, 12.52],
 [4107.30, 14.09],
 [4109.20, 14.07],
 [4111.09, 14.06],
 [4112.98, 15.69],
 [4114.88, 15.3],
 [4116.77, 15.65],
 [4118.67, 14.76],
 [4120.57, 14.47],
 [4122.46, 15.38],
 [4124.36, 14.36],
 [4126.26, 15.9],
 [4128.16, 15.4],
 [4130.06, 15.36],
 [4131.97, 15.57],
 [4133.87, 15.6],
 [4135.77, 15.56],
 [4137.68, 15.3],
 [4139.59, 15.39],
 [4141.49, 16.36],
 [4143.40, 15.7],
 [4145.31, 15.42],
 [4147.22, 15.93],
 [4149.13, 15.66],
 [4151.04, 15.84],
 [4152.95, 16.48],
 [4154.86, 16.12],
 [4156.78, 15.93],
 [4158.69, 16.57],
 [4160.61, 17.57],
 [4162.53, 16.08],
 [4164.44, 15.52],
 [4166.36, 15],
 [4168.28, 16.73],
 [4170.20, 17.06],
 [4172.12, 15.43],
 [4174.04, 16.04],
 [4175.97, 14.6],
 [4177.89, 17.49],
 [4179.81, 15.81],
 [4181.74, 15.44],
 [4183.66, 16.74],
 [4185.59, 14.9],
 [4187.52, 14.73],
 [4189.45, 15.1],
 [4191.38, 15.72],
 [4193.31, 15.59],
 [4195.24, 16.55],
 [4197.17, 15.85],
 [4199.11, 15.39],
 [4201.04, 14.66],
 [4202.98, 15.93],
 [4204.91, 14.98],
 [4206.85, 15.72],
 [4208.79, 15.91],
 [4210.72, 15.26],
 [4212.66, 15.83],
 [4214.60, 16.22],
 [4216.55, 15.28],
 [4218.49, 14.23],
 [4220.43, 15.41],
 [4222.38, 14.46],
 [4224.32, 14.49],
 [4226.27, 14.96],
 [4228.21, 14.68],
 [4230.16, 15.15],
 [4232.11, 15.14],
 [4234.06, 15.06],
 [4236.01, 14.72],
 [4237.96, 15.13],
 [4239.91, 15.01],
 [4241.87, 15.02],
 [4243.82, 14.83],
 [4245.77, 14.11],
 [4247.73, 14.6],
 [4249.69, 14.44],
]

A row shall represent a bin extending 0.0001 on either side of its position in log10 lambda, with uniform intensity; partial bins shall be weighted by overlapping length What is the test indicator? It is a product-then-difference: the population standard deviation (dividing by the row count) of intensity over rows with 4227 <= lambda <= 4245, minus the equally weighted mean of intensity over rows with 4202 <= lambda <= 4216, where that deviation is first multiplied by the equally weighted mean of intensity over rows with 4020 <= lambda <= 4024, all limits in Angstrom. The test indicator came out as -13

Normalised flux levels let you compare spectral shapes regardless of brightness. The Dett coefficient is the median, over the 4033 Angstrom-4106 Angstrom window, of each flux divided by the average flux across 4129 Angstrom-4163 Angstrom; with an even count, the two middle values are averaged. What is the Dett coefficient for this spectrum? 1.04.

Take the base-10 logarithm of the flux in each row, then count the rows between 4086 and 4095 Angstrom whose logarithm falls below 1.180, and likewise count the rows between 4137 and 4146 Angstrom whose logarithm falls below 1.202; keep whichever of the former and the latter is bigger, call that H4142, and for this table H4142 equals 4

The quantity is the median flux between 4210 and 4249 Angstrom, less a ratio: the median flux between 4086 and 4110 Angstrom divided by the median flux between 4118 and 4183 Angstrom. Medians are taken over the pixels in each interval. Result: 14.1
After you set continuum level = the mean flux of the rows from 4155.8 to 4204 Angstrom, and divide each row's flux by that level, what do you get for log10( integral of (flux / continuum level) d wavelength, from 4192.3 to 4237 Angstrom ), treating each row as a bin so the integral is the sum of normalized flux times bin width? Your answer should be 1.63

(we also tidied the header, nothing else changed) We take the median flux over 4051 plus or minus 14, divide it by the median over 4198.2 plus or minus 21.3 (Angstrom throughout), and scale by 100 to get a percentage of 110.3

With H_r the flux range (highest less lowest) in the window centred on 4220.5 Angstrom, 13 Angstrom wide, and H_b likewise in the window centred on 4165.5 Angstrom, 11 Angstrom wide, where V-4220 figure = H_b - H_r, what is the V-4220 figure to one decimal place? 0.6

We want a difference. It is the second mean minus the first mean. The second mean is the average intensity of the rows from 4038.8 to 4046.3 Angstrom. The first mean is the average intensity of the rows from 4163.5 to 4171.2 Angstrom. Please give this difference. 1.2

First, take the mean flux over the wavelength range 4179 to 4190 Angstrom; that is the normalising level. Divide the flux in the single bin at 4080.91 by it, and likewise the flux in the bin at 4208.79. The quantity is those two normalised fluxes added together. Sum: 2.029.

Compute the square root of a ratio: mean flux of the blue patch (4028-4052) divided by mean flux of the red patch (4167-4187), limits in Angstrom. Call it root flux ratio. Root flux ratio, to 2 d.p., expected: 1.03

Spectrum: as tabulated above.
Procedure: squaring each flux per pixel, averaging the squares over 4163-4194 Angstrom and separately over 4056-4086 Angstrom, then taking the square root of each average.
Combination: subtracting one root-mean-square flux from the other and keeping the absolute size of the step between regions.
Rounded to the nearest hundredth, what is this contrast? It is 0.54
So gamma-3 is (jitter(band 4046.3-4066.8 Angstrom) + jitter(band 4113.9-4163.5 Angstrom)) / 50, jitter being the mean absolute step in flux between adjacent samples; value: 0.027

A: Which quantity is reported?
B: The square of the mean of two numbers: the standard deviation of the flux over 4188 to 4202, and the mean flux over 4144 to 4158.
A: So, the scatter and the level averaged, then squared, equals 68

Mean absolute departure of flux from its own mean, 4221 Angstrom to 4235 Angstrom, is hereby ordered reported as 0.26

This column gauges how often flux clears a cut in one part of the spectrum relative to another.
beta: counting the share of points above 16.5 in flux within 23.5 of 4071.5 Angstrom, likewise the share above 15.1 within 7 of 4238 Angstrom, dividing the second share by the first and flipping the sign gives -0.71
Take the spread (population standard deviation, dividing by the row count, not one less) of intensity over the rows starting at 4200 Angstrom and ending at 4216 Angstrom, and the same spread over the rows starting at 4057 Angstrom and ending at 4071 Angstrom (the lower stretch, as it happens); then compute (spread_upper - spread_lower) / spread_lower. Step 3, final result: -0.53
